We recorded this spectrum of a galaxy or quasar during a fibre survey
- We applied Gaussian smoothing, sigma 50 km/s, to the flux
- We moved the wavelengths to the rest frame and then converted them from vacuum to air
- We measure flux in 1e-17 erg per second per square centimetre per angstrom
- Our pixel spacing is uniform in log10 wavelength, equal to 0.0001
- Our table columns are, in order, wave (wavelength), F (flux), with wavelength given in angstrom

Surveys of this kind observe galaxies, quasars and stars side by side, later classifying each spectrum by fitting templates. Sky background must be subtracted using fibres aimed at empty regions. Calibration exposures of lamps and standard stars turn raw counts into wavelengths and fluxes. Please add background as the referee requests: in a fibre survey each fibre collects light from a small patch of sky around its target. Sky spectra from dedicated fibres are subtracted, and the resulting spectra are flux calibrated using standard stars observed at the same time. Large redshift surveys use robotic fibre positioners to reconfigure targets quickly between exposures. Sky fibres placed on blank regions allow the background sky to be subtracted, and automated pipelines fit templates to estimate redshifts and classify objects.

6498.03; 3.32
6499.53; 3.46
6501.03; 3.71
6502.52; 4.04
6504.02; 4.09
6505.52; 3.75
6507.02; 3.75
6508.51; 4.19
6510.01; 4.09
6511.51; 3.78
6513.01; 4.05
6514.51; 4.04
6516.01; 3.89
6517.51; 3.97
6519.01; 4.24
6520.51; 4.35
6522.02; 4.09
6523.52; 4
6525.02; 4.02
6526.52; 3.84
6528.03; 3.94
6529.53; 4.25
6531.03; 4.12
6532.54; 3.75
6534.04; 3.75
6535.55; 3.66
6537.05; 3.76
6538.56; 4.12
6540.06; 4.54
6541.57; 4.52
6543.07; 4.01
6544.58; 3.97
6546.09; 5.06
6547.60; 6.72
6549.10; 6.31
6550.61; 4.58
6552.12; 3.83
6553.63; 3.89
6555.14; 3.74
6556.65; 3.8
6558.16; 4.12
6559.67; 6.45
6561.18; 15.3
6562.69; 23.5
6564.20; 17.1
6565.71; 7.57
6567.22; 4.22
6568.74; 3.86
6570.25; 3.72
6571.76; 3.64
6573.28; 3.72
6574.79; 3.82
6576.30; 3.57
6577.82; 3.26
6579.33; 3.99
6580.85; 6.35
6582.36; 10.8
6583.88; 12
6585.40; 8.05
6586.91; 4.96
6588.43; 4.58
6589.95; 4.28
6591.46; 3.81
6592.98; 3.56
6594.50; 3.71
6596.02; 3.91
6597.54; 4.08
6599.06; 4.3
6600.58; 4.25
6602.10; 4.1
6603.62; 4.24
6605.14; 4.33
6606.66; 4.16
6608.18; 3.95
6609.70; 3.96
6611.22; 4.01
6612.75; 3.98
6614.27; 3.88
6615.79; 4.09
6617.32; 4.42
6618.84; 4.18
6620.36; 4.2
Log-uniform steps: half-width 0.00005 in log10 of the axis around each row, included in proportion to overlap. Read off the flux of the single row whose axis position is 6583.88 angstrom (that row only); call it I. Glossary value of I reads 12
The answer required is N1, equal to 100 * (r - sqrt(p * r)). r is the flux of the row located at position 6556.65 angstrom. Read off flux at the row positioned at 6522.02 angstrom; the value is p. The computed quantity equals -14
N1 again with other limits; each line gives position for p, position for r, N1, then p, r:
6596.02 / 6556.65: -5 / 3.91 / 3.8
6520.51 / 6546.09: 37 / 4.35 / 5.06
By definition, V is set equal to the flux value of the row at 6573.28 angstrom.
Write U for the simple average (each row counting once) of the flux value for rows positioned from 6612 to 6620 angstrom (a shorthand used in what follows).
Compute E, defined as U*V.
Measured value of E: 15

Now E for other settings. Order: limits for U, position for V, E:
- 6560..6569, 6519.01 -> 51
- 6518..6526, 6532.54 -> 16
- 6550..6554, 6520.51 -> 18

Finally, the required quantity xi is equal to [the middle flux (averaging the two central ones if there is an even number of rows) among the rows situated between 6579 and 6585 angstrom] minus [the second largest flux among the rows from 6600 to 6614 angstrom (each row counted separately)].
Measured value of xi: 4.3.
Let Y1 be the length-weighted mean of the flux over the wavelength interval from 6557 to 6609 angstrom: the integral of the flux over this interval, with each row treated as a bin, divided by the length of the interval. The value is 6.1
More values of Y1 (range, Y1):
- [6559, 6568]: 12.4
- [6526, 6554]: 4.4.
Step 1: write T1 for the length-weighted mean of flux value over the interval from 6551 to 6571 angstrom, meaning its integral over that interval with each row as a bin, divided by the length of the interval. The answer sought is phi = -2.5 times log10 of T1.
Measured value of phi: -2.2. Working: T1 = 7.7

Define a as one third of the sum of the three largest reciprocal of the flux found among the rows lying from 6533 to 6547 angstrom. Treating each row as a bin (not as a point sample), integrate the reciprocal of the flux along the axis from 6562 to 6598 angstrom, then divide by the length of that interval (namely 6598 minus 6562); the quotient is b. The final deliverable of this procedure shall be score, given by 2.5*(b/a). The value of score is 1.96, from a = 0.269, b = 0.211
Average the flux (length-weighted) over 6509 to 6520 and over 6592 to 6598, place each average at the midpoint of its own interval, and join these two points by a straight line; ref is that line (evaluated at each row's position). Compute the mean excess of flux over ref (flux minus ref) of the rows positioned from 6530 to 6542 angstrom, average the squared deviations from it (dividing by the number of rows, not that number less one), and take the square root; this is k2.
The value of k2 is 0.34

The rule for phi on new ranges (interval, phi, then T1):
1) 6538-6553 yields -1.7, 4.8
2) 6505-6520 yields -1.5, 4.0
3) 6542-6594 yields -2.0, 6.2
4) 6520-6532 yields -1.5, 4.1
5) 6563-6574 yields -2.1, 7.0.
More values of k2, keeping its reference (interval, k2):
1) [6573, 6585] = 3.30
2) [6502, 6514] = 0.17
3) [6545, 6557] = 1.11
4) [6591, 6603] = 0.25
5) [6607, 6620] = 0.17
